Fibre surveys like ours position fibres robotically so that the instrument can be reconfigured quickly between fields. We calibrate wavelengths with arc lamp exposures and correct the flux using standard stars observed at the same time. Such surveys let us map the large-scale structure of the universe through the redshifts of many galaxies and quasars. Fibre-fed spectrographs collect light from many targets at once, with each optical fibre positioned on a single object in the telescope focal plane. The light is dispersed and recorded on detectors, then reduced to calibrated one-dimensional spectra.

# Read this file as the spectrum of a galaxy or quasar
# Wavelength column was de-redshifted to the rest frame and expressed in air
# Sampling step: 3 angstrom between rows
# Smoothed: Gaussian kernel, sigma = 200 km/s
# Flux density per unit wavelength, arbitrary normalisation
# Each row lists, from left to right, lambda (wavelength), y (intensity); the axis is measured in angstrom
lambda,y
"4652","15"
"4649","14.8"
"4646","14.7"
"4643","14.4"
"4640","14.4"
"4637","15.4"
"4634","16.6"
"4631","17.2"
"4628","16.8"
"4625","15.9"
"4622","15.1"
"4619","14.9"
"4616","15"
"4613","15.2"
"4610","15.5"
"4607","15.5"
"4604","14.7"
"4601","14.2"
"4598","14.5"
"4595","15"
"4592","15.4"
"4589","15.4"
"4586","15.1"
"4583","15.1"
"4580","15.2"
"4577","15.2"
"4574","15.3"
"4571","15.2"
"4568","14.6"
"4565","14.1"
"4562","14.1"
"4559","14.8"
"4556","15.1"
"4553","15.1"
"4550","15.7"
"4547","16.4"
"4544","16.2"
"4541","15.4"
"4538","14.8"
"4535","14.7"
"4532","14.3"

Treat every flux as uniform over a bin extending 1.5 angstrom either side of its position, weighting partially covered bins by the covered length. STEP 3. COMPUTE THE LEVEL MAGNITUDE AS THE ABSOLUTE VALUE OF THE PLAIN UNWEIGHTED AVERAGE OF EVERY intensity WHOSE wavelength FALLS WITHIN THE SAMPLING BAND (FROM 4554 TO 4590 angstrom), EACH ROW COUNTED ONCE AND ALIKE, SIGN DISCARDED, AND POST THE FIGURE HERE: 14.9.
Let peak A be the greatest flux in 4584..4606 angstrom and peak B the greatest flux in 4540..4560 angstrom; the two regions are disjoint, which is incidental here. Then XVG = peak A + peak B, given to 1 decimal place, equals 31.8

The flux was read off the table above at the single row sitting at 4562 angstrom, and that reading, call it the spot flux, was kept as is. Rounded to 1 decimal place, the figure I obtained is 14.1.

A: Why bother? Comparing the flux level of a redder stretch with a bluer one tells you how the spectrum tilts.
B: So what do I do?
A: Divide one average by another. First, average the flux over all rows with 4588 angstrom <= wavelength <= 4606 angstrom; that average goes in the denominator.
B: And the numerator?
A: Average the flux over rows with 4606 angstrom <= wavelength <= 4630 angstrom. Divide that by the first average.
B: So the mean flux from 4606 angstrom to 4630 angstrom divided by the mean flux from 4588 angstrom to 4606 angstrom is 1.04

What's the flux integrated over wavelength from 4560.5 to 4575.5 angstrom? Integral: 220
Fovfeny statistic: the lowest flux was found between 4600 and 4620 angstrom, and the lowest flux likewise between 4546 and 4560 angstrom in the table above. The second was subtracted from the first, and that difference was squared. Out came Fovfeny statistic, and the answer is 0.36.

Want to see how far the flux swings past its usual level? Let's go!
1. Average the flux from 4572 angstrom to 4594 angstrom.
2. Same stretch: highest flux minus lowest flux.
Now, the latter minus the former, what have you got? -14.9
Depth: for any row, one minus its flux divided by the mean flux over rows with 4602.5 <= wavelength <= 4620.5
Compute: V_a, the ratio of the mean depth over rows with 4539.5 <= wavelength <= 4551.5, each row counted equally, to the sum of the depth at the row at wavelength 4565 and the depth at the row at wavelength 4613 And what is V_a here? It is -0.82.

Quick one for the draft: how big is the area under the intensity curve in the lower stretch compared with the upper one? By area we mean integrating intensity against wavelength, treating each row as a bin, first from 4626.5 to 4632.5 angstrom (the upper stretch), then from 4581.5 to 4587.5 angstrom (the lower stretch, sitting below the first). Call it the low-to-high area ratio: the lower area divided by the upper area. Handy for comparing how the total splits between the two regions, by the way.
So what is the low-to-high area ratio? 0.89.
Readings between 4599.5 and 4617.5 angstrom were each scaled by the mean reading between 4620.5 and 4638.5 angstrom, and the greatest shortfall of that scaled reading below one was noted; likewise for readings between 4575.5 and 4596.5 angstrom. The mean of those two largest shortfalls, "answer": 0.097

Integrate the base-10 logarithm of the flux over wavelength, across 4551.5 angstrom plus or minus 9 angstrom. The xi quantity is 21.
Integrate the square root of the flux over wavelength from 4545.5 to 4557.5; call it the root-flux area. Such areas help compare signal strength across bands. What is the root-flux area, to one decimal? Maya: 47.4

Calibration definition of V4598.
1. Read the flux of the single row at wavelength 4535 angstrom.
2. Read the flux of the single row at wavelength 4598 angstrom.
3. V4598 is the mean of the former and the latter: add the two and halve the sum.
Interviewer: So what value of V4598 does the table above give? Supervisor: 14.6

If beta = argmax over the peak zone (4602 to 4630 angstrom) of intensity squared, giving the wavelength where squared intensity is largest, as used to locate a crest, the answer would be 4628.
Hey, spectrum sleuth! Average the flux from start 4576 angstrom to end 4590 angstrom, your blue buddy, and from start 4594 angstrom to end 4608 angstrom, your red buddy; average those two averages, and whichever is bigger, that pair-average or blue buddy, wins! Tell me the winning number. 15.2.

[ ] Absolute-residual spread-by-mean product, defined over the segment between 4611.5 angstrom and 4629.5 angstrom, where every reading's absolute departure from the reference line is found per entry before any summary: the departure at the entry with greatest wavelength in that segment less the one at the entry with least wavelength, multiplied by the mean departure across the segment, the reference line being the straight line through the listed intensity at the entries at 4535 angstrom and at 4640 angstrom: 1.7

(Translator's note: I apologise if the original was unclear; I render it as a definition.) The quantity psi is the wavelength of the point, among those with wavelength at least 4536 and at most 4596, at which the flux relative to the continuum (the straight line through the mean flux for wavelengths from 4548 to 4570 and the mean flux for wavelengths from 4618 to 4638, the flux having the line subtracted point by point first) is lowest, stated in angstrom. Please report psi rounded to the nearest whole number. 4565 angstrom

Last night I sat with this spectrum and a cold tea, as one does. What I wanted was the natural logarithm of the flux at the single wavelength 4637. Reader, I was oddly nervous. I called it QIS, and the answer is 2.73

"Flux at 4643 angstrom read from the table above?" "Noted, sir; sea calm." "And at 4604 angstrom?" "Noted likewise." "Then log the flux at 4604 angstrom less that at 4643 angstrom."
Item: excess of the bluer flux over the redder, 0.3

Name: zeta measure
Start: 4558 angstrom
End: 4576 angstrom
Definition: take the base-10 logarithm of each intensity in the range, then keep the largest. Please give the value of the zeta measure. 1.18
